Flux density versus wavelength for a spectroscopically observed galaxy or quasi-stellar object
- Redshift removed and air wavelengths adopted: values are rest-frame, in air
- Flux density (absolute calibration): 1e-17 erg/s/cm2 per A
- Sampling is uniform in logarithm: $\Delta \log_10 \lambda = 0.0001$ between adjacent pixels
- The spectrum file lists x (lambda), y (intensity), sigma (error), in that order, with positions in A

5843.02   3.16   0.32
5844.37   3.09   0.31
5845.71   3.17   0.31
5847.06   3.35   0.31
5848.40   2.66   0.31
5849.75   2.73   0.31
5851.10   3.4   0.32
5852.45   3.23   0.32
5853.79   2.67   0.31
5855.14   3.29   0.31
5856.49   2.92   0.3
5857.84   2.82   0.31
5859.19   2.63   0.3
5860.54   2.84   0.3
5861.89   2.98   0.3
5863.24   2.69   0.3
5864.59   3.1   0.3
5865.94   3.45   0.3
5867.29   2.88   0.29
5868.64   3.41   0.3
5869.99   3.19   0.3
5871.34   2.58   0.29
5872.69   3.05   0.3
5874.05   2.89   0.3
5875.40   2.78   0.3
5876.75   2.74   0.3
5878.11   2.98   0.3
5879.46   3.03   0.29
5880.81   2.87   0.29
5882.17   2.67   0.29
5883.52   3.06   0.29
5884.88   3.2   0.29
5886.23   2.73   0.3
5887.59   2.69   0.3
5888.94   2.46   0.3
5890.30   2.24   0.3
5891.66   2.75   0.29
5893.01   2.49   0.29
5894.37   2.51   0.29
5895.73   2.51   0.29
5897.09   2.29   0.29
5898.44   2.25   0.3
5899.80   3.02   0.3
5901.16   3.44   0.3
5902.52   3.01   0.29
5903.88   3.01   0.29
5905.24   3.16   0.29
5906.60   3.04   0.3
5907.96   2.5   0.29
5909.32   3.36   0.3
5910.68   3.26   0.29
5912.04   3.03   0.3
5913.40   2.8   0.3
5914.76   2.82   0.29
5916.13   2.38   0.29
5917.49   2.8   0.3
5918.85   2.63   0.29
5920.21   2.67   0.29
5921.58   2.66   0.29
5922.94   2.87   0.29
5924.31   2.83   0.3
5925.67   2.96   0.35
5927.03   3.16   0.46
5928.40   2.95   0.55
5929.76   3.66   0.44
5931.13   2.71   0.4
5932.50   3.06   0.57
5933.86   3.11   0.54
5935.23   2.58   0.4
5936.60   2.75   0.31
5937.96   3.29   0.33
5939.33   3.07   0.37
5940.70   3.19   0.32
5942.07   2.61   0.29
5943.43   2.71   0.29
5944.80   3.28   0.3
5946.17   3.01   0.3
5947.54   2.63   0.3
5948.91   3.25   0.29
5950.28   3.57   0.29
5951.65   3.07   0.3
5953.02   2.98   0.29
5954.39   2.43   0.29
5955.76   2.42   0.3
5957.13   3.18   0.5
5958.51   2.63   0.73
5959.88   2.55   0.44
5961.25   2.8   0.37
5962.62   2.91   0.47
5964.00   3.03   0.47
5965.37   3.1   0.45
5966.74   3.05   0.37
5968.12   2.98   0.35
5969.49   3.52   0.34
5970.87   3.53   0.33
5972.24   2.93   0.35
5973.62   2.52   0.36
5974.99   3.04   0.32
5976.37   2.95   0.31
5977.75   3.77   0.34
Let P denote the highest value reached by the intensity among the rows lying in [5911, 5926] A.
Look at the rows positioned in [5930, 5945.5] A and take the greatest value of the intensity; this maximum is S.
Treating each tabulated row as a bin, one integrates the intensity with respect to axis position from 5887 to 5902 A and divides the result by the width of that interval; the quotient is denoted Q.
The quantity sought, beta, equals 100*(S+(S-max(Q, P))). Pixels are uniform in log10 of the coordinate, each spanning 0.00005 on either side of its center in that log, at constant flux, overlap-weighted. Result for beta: 355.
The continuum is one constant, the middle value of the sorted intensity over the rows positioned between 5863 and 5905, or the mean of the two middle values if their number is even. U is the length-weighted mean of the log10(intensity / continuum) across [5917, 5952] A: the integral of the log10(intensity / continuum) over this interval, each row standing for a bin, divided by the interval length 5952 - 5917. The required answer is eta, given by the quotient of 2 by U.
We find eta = 166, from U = 0.012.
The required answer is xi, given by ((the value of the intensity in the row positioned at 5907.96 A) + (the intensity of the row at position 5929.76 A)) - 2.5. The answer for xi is 3.7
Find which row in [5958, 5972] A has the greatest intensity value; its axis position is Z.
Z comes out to 5970.87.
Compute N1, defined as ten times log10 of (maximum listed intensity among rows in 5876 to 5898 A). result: 5.05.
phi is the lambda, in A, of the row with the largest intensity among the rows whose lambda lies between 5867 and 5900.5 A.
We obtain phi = 5868.64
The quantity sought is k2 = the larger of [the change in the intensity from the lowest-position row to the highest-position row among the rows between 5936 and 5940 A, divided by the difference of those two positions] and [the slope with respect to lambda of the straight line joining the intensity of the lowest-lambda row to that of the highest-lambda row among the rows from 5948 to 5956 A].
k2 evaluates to 0.117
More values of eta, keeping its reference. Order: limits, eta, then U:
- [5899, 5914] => 80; 0.025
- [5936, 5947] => 128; 0.016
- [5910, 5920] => -183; -0.011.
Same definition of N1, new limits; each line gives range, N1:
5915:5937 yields 5.63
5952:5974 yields 5.48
